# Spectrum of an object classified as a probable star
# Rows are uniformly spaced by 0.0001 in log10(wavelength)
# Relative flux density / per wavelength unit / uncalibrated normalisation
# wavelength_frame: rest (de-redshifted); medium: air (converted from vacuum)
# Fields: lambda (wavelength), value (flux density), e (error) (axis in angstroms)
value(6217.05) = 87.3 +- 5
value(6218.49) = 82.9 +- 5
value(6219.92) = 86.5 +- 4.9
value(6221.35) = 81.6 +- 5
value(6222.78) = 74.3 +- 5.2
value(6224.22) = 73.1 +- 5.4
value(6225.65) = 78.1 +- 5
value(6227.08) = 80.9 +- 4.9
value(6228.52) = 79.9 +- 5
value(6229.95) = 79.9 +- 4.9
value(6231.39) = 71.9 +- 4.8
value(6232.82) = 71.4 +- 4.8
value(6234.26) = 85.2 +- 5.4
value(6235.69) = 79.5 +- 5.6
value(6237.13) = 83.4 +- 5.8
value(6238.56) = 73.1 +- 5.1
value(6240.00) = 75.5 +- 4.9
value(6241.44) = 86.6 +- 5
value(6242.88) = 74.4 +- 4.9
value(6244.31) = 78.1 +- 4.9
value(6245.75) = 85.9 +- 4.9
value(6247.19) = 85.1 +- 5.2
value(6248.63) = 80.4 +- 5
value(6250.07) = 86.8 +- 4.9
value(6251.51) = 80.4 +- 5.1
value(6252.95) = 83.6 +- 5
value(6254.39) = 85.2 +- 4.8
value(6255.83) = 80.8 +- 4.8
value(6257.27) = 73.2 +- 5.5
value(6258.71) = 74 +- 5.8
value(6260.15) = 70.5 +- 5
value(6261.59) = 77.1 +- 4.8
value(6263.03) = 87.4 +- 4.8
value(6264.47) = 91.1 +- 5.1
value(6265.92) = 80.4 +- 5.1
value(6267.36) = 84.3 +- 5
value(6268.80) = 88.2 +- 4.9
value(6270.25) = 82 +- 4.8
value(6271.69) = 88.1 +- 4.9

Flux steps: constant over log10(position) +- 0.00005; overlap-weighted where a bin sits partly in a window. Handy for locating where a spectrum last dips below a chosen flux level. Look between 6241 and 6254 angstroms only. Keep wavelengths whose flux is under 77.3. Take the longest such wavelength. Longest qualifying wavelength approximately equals 6242.88 angstroms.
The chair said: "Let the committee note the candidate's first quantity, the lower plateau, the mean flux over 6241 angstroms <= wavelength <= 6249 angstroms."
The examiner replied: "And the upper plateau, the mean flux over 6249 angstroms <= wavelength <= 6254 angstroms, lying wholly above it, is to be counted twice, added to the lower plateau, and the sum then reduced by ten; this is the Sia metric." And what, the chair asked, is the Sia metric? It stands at 239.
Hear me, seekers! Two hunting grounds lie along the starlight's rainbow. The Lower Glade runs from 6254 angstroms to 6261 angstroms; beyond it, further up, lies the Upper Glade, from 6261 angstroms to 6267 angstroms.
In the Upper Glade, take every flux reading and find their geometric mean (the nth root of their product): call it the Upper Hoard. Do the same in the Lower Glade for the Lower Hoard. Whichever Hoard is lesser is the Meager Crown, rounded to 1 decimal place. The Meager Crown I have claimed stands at 76.6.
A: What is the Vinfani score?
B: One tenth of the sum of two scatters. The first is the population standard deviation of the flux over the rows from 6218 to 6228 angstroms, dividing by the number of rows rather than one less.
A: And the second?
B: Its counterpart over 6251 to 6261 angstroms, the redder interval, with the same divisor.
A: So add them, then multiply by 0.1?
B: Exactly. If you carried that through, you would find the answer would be 0.97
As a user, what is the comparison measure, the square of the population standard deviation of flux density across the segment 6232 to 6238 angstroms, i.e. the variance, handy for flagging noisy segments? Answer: 28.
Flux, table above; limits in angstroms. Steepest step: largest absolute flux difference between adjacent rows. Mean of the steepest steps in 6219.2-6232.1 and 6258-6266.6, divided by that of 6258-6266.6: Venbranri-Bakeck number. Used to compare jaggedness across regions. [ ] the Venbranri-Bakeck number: 0.87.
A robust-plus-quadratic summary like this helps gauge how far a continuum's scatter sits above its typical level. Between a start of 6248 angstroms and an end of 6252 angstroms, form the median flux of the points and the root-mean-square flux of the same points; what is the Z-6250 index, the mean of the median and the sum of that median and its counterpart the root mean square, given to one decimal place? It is 121.7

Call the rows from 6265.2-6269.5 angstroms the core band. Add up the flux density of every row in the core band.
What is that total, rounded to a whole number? 253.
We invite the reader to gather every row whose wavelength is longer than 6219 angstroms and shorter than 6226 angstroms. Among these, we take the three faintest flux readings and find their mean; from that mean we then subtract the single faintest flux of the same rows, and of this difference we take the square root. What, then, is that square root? 1.44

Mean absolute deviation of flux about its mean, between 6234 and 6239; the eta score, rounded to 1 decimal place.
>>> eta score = 4.0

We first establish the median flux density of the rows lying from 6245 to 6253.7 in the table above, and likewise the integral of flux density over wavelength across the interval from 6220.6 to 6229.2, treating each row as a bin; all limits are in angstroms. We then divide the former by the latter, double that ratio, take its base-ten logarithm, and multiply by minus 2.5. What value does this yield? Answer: 1.50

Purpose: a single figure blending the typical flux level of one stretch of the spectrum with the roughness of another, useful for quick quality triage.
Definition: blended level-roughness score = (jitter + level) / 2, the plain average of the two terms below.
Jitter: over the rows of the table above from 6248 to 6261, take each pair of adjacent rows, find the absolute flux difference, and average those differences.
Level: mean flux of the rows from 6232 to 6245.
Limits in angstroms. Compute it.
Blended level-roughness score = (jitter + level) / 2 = 41.4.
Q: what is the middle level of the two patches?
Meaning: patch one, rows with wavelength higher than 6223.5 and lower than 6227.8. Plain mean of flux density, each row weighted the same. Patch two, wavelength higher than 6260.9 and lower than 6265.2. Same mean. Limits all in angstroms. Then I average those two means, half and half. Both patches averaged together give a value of 81.3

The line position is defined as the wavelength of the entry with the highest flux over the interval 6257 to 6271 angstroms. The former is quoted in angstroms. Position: 6264.47 angstroms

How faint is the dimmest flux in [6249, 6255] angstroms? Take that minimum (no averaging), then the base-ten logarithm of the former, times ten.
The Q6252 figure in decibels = 19.1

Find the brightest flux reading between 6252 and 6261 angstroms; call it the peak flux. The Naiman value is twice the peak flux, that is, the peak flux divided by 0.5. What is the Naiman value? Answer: 170.4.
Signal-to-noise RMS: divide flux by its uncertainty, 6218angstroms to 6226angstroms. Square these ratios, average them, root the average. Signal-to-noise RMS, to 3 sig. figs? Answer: 15.7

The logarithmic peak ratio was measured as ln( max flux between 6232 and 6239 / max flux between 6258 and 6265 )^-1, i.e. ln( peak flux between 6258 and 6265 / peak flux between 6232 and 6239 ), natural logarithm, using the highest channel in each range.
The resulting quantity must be 0.067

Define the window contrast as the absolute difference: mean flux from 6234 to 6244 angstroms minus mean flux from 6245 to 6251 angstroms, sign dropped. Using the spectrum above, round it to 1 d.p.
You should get 4.9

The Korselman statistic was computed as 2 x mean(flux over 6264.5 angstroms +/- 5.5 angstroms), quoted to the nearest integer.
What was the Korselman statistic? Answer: 165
